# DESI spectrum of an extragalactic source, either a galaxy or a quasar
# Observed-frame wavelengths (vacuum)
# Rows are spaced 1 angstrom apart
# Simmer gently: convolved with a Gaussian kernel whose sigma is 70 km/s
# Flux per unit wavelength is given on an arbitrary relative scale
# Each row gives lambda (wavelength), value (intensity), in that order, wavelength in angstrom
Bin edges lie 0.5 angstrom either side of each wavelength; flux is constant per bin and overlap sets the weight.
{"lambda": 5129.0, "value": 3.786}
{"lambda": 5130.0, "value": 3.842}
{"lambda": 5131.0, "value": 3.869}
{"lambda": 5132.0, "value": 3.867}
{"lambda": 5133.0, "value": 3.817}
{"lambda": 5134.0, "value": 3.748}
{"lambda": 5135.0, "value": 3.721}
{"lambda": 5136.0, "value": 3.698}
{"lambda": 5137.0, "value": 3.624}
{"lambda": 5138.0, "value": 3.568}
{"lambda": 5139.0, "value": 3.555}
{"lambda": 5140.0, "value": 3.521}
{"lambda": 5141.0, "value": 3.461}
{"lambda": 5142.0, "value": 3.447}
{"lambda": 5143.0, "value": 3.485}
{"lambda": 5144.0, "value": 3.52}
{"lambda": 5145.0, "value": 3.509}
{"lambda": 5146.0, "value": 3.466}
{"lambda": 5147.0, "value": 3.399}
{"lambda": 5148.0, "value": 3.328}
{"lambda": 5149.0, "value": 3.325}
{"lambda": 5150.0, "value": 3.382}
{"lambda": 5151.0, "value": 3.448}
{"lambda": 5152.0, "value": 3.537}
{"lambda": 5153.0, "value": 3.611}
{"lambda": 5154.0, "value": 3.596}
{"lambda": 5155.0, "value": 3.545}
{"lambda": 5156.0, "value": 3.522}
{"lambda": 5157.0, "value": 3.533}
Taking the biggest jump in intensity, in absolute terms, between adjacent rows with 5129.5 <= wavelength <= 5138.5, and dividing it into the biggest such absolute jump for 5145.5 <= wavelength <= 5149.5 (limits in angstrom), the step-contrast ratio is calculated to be 0.96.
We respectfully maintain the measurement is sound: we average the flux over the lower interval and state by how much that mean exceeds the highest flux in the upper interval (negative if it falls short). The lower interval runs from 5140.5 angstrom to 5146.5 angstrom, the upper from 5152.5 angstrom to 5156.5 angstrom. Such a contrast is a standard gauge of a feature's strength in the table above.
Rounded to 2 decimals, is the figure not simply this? -0.13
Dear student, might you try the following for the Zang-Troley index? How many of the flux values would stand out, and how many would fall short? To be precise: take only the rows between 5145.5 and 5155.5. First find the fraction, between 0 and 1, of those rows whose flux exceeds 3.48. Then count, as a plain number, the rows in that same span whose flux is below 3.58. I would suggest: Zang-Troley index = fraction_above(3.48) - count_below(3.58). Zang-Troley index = -7.6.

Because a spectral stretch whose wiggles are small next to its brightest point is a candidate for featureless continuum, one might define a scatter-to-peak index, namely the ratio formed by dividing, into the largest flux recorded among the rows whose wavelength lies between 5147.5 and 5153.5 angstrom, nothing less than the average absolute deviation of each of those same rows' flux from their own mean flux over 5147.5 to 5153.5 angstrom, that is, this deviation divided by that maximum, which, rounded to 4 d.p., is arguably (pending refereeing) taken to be 0.0259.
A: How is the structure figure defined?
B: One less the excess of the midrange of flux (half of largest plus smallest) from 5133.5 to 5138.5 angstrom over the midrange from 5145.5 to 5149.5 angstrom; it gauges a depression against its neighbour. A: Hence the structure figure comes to 0.74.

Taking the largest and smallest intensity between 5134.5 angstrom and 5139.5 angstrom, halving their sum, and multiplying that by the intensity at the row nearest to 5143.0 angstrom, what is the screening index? 12.7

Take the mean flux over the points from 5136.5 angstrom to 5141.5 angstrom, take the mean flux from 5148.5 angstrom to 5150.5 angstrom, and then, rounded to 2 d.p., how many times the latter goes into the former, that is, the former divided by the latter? 1.06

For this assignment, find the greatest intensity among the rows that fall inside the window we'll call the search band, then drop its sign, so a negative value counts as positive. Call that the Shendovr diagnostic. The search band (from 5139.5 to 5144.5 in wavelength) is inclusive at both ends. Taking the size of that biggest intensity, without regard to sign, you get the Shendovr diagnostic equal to 3.5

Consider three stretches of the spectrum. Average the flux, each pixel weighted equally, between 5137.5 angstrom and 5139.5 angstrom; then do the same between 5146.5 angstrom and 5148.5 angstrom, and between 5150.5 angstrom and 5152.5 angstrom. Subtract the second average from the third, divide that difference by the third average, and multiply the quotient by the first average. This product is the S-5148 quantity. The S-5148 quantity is 0.13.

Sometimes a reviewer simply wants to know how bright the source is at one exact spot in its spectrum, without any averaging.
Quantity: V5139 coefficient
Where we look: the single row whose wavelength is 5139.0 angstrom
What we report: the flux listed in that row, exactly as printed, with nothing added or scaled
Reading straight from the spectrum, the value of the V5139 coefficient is 3.555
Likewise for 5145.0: 3.509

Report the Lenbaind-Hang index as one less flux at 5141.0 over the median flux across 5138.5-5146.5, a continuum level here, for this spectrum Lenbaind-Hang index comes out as 0.010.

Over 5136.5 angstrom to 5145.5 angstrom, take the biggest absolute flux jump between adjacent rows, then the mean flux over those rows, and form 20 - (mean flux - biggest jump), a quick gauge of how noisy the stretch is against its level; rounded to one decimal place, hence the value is 16.5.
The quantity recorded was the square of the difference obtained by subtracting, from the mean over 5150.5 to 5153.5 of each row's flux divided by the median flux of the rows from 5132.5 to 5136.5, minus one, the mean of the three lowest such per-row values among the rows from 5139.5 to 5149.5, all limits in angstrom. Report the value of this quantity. 0.0024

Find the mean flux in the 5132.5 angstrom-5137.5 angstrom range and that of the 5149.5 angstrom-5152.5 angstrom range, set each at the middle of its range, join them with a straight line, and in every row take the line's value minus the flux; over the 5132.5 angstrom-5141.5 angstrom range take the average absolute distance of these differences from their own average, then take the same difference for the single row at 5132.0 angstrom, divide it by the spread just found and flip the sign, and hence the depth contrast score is 1.5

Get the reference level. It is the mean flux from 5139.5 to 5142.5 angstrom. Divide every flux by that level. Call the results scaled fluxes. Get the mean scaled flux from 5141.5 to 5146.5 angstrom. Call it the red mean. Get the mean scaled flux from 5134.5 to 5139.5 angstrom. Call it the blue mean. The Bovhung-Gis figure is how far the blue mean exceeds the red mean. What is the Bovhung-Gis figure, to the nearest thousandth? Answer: 0.043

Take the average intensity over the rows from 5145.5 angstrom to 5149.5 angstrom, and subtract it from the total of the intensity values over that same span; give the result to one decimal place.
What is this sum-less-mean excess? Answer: 10.1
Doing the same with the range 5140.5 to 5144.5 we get 10.4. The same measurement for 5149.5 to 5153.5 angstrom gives 10.5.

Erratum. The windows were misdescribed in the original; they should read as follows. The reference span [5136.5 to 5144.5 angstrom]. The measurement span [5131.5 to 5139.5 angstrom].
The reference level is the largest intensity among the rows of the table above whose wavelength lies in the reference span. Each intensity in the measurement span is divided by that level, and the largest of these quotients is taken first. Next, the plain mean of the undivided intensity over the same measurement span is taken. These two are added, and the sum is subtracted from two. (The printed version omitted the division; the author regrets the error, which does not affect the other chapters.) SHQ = -2.77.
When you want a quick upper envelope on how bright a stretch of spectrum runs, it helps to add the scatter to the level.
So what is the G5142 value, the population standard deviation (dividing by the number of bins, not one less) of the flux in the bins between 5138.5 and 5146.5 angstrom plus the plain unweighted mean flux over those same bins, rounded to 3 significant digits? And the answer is 3.53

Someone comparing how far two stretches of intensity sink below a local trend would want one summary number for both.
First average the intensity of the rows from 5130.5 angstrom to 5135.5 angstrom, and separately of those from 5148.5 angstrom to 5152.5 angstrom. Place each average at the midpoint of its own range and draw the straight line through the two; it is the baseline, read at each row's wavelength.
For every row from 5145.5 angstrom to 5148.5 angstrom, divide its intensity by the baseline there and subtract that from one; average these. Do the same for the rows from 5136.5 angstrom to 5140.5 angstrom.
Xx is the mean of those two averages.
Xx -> 0.031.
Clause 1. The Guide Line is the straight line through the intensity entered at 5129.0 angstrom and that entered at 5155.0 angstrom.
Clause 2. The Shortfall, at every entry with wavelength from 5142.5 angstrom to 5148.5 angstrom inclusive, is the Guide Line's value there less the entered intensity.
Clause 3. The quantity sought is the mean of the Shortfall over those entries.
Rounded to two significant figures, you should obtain 0.18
